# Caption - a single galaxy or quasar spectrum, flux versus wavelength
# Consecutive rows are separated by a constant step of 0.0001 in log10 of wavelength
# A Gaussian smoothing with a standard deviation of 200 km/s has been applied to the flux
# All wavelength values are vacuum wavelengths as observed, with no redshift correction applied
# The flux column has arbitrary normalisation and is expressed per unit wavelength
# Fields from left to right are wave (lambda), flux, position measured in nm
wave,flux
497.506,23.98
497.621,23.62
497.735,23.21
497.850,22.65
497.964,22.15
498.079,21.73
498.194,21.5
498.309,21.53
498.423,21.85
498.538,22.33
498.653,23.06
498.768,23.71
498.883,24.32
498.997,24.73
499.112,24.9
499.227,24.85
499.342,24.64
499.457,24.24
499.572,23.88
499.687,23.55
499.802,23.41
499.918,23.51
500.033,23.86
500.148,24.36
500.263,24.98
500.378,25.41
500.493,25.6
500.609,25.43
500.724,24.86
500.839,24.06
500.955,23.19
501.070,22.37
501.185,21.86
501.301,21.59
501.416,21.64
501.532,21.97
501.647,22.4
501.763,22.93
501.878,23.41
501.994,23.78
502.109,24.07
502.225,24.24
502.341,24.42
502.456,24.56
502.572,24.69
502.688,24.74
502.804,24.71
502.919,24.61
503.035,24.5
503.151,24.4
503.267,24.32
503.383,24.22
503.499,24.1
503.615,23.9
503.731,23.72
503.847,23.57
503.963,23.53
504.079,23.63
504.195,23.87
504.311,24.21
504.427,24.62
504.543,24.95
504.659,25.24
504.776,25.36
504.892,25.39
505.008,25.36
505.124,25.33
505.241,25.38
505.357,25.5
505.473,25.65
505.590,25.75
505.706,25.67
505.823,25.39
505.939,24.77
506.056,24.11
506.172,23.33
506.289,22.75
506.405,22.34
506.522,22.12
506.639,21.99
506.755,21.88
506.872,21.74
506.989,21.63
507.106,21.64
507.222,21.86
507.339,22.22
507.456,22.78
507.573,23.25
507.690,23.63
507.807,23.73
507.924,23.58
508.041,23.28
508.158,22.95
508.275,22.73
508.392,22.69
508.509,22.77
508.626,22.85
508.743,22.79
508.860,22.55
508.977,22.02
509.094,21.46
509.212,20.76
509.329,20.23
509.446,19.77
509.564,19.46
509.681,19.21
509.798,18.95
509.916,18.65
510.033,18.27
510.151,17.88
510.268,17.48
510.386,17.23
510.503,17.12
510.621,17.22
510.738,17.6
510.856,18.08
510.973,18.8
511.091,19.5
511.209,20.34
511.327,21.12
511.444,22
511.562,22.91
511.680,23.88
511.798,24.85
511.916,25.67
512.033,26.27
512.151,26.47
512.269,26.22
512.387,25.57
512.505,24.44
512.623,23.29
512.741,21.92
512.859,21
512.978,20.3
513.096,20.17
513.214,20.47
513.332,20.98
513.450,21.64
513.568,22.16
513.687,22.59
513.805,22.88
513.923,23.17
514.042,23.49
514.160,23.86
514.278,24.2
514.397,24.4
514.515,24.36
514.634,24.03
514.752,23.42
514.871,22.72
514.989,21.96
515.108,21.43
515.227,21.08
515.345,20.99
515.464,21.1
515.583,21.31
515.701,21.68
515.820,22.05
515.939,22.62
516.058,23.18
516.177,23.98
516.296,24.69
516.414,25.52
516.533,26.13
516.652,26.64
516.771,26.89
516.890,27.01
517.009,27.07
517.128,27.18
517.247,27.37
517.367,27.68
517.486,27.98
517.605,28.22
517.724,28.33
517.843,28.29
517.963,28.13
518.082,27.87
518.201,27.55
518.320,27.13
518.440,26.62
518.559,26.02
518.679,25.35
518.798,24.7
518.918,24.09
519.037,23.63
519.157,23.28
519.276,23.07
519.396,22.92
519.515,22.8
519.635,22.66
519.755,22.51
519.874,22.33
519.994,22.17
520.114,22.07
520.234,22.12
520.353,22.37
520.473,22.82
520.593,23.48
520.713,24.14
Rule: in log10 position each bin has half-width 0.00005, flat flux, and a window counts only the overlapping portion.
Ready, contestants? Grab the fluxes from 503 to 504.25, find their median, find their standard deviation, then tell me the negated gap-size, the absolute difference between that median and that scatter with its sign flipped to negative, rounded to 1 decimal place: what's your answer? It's -23.6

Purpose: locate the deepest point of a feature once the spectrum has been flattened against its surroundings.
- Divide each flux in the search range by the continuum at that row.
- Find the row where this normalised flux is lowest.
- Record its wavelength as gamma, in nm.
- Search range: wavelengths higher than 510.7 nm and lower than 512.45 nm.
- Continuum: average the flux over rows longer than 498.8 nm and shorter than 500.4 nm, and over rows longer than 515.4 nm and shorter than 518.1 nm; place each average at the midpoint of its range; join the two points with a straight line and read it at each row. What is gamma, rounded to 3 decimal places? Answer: 510.738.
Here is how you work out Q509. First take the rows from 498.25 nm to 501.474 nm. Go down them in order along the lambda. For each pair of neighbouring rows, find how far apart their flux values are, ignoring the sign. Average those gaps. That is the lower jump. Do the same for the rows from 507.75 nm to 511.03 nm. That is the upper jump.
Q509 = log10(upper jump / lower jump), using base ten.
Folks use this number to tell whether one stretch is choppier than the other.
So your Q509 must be -0.11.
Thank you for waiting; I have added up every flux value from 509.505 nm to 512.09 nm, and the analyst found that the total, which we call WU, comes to 442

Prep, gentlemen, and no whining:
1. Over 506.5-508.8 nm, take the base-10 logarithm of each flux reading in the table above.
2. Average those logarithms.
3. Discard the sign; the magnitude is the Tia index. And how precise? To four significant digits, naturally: 1.354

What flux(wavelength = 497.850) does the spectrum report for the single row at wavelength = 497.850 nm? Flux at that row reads 22.65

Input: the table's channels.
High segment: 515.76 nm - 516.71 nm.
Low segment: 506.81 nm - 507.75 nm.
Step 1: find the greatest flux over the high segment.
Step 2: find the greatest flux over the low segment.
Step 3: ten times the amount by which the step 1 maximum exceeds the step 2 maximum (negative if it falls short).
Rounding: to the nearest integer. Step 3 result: 30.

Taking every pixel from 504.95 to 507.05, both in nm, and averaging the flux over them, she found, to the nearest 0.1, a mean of 23.9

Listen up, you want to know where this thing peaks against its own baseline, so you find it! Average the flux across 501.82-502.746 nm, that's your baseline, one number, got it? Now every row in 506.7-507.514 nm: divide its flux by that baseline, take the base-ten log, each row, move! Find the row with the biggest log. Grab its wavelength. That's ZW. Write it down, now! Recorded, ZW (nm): 507.456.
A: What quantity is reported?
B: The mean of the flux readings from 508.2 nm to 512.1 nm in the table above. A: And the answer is 20.7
